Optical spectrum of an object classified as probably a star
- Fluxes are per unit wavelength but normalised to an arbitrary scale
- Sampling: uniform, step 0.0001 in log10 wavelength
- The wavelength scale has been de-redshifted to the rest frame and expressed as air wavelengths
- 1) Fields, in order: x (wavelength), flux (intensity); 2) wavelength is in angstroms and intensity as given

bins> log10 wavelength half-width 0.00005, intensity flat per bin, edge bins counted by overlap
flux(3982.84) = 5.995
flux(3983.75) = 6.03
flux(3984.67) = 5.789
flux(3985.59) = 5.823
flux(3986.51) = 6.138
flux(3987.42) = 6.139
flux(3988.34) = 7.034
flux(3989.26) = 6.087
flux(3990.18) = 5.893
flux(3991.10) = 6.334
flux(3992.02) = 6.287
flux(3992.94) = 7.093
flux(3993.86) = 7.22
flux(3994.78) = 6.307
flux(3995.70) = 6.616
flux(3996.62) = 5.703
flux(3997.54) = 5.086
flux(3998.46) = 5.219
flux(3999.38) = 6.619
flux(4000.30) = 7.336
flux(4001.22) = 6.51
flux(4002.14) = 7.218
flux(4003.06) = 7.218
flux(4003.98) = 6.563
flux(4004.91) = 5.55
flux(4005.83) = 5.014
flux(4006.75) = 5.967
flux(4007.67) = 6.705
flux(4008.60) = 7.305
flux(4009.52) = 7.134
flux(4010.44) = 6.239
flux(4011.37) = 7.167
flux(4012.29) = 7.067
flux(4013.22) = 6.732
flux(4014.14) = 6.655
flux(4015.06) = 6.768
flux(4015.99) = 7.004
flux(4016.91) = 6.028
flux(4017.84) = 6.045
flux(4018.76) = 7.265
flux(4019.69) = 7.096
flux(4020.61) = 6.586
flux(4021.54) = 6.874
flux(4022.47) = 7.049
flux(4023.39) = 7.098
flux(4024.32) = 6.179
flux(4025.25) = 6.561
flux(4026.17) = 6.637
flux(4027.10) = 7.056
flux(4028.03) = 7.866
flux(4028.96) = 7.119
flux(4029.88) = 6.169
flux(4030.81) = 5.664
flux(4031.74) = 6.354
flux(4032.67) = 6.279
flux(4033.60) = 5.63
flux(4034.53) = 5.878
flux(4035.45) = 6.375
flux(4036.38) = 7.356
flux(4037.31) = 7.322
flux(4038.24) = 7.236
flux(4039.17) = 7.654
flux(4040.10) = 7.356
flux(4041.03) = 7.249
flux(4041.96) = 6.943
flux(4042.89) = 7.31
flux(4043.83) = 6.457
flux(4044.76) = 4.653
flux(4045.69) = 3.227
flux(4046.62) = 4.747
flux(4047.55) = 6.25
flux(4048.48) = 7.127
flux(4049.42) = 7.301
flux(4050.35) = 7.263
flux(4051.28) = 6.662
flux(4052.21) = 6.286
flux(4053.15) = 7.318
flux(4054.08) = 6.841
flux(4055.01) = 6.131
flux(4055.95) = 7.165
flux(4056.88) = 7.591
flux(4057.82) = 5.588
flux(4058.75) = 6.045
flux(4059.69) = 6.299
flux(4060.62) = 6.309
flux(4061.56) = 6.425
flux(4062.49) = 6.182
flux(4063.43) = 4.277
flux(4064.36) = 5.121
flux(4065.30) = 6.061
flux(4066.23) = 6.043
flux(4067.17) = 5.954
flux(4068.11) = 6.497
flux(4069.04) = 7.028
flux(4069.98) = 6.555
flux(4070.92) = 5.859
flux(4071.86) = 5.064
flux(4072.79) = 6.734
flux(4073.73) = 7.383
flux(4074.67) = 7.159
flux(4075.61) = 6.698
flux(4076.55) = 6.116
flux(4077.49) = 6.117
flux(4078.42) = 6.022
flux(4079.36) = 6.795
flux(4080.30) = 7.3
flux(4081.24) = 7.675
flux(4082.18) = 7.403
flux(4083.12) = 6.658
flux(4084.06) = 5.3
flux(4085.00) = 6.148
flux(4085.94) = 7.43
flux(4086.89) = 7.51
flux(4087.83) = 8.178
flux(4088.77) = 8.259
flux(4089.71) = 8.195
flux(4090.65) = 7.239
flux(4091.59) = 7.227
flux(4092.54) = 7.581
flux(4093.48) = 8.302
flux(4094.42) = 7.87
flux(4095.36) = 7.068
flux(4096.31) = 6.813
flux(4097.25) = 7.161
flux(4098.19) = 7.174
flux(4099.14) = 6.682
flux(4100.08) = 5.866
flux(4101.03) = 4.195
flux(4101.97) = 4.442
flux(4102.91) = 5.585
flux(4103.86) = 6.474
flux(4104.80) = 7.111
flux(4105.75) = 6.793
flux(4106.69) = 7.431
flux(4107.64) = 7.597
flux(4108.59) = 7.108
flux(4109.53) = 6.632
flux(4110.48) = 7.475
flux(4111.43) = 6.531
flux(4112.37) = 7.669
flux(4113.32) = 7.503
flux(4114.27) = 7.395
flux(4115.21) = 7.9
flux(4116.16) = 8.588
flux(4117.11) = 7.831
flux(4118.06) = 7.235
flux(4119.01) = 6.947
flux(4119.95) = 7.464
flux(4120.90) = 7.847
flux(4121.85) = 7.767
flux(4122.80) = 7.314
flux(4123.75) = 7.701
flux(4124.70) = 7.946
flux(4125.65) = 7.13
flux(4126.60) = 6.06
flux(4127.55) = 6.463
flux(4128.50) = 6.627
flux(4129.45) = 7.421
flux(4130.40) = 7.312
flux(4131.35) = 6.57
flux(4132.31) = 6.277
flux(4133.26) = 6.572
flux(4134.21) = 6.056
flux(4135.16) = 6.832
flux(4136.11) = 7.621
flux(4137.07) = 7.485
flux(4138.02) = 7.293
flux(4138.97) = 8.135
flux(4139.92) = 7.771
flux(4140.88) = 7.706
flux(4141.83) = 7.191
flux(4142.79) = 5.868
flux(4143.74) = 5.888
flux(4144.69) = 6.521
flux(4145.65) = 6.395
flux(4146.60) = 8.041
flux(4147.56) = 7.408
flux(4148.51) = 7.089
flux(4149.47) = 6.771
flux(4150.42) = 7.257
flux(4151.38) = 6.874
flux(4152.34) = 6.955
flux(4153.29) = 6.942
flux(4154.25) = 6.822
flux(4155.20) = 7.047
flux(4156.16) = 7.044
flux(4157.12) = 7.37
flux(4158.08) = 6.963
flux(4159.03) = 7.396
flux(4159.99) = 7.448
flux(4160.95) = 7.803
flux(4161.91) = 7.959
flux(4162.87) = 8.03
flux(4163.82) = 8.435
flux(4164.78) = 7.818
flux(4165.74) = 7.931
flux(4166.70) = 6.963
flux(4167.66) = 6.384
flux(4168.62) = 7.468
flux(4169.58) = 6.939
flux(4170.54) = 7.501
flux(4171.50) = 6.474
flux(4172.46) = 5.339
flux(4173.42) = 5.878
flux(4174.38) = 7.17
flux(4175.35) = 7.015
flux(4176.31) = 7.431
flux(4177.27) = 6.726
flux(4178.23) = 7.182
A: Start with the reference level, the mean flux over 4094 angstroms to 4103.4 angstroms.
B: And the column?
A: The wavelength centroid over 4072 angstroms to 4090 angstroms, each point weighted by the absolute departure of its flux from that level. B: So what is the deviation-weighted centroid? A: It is 4083.4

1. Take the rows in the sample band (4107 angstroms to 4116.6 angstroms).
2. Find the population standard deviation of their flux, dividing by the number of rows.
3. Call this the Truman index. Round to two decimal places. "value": 0.57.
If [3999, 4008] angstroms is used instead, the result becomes 0.72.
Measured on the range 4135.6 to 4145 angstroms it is 0.75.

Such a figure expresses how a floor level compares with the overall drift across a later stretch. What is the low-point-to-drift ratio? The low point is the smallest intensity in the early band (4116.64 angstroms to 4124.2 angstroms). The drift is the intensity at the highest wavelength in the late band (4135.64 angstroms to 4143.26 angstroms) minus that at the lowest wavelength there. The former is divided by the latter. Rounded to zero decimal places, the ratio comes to -4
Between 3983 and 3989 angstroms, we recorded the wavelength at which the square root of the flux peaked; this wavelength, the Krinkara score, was 3988.34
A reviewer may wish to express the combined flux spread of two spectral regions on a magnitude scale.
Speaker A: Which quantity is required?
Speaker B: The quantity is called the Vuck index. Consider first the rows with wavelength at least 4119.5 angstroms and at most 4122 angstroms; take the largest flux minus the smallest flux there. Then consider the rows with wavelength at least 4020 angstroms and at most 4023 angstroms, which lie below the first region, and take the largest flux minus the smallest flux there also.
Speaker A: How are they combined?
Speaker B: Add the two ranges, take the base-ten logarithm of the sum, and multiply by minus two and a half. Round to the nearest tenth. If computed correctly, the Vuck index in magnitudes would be 0.2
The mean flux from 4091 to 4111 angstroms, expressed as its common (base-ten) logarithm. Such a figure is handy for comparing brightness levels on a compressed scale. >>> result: 0.832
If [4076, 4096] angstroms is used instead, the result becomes 0.855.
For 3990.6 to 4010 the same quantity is 0.808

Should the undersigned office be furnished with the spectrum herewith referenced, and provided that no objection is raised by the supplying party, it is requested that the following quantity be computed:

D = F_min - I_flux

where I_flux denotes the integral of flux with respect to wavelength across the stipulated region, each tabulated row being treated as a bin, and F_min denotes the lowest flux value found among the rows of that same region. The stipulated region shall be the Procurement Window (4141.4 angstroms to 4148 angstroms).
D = -39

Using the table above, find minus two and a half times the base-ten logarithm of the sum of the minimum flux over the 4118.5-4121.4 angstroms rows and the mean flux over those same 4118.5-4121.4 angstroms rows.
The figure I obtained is -2.89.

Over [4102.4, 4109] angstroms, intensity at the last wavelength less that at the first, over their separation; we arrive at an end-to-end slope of 0.27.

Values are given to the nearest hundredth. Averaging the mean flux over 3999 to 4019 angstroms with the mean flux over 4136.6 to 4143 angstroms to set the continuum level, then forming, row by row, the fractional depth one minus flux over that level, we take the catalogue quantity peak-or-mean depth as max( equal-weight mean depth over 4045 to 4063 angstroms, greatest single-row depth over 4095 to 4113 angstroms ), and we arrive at 0.40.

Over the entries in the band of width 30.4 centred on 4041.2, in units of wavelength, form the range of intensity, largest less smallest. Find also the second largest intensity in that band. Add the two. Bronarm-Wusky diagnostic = 12.3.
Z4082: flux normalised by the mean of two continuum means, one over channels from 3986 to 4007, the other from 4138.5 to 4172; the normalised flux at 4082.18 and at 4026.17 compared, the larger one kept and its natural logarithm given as 0.090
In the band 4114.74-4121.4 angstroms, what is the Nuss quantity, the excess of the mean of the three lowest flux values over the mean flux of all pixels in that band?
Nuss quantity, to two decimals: -0.47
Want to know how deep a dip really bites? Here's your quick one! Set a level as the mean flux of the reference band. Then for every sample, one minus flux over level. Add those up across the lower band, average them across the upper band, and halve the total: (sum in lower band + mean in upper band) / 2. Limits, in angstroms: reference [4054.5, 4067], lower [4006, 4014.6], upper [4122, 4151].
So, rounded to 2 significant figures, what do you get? -0.58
